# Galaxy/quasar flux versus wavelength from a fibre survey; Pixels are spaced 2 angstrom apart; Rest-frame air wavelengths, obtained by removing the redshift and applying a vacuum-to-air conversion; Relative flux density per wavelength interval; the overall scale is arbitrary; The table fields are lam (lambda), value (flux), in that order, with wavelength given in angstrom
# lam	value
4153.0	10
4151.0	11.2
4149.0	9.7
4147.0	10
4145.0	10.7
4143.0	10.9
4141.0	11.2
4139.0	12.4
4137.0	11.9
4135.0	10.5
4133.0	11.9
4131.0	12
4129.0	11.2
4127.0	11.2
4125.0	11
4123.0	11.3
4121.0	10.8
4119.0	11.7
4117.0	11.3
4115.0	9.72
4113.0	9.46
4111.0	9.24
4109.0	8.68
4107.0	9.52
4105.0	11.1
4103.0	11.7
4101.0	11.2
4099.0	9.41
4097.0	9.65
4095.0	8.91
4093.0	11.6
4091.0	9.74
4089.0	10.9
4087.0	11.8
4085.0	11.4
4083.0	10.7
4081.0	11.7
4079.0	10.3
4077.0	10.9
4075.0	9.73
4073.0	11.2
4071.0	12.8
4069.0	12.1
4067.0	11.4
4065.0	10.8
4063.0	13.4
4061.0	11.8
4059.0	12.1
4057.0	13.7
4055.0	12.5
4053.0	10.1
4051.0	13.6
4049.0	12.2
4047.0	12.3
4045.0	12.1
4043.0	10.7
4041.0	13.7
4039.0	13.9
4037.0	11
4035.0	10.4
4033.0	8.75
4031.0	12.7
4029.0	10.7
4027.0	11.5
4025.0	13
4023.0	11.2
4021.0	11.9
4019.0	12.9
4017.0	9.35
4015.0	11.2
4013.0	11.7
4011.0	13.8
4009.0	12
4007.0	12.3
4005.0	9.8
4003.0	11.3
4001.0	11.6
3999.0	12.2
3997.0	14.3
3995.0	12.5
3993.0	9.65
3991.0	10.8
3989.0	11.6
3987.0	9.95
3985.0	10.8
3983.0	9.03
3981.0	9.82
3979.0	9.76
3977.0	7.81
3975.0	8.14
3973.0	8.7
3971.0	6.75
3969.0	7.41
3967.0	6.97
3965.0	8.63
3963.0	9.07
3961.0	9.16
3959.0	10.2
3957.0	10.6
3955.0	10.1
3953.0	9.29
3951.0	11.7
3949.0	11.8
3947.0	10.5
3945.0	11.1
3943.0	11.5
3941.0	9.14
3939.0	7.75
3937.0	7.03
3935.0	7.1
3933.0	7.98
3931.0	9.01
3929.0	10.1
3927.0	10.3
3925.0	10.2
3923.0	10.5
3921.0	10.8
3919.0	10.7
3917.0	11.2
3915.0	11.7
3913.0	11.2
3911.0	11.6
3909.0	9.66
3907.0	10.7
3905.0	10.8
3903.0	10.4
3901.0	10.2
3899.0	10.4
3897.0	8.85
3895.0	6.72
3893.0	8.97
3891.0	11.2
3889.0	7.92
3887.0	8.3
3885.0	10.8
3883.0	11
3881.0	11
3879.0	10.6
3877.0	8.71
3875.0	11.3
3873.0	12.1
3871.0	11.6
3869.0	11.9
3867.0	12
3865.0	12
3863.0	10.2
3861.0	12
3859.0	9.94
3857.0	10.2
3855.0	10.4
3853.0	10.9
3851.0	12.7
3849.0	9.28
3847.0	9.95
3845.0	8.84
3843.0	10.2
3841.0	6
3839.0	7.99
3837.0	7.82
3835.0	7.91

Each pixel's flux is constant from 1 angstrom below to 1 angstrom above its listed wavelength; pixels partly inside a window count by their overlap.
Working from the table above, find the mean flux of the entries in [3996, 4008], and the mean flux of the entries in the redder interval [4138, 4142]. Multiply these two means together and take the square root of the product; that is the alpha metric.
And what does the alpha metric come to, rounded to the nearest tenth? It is 11.9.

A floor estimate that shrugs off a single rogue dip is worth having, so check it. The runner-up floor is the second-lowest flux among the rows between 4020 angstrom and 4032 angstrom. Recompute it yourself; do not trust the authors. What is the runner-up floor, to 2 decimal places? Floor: 11.20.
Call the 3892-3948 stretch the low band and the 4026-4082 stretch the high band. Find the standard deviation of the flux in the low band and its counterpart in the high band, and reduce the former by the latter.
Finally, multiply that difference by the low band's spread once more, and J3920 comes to 0.18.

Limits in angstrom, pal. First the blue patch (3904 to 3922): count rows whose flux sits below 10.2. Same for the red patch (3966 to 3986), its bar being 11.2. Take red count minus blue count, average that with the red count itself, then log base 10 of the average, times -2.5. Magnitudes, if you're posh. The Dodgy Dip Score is -2.4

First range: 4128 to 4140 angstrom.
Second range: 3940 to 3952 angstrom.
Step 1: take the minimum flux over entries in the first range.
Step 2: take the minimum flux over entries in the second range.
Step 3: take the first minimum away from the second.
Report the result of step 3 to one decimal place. -1.4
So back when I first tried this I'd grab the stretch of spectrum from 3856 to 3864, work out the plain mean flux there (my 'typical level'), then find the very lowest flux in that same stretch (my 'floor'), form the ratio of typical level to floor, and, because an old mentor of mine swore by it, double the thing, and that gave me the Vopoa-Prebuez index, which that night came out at 2.13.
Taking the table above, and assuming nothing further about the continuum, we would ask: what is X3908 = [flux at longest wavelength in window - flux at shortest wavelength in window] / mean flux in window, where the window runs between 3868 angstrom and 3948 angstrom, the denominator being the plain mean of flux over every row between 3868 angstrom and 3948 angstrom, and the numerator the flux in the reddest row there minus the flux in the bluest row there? -0.14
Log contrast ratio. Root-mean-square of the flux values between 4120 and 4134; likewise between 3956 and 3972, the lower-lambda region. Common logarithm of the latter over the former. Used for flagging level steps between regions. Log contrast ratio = -0.12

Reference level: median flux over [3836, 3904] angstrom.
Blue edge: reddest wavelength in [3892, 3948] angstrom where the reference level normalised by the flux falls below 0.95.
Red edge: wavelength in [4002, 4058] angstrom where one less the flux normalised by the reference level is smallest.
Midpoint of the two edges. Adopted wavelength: 3992 angstrom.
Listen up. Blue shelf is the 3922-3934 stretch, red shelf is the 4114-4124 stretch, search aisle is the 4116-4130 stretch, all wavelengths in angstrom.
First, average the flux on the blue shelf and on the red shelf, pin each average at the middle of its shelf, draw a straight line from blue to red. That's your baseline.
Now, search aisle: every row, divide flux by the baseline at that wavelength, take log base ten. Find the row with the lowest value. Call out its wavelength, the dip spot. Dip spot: 4121.0 angstrom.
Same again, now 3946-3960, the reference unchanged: 3953.0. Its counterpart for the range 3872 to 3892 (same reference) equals 3889.0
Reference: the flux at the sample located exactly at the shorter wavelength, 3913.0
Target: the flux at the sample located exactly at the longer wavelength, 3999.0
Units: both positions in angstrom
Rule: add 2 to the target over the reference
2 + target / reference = 3.1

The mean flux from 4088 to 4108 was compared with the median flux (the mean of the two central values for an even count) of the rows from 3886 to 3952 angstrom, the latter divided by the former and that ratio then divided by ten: 0.100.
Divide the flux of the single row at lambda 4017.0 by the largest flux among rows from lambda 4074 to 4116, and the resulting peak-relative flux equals 0.79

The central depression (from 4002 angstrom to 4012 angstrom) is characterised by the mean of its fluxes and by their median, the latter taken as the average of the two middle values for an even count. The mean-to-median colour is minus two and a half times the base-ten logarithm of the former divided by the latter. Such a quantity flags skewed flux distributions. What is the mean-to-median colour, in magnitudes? 0.015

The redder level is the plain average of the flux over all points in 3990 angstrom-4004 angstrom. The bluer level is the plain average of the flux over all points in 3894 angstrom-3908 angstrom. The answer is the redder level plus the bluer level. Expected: 21.5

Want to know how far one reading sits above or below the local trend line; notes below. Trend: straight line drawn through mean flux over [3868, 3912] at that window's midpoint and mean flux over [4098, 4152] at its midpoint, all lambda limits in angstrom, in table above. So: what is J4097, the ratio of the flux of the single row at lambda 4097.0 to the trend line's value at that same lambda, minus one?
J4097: -0.10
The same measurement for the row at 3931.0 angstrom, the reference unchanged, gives -0.13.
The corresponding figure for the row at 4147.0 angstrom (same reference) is -0.08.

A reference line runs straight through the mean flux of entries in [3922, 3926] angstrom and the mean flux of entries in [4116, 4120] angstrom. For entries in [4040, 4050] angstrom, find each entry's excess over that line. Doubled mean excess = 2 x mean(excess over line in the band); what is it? 2.3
